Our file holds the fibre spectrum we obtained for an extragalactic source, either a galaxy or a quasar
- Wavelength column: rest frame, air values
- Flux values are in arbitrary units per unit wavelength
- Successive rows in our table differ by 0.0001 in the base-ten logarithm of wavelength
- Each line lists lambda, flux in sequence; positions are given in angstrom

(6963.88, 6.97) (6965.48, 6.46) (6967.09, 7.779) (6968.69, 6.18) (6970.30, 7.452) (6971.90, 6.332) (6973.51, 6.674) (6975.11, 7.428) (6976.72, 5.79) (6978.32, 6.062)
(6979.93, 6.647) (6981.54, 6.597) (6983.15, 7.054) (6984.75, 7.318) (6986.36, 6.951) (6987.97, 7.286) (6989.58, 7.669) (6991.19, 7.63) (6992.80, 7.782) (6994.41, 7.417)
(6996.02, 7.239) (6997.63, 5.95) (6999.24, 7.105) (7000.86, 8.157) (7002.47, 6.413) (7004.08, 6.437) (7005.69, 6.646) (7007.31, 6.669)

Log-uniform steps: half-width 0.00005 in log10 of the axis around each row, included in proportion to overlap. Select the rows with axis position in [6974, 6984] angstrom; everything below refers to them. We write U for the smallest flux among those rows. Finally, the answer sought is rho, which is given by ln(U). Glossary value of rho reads 1.76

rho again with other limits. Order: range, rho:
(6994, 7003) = 1.78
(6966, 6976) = 1.82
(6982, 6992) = 1.94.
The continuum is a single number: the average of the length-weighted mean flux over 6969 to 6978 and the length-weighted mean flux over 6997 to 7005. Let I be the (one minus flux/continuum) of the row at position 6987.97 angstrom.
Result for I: -0.08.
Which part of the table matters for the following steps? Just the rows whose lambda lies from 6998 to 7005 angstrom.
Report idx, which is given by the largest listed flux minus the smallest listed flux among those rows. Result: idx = 1.74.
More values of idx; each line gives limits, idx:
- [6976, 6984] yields 1.26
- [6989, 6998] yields 1.83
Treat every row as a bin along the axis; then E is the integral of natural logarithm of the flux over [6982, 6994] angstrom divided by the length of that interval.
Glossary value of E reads 2.00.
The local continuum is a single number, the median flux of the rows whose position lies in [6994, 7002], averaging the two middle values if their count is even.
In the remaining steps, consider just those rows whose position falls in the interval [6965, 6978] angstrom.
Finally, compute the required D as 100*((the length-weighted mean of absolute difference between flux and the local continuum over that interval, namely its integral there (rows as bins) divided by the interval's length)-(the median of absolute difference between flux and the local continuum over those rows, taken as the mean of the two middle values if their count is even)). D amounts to 6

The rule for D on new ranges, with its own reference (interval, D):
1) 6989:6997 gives -6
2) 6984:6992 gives -4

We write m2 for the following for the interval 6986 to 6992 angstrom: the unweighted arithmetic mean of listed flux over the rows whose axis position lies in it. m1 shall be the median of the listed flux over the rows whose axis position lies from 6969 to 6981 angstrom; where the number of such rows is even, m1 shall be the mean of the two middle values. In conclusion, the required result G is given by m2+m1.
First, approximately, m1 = 6.65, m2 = 7.4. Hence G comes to 14.0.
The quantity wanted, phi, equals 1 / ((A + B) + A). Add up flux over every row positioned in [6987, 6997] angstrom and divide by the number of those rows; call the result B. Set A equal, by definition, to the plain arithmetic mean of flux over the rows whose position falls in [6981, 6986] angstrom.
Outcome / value 0.0465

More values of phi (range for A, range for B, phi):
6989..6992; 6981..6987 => 0.0449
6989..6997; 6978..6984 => 0.0461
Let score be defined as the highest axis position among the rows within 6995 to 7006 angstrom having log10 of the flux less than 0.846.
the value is 7005.69 angstrom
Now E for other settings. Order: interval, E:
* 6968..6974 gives 1.89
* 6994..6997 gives 1.98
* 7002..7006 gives 1.87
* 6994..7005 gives 1.93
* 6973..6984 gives 1.89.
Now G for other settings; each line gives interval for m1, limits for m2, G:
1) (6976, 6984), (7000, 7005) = 13.6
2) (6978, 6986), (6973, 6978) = 13.3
